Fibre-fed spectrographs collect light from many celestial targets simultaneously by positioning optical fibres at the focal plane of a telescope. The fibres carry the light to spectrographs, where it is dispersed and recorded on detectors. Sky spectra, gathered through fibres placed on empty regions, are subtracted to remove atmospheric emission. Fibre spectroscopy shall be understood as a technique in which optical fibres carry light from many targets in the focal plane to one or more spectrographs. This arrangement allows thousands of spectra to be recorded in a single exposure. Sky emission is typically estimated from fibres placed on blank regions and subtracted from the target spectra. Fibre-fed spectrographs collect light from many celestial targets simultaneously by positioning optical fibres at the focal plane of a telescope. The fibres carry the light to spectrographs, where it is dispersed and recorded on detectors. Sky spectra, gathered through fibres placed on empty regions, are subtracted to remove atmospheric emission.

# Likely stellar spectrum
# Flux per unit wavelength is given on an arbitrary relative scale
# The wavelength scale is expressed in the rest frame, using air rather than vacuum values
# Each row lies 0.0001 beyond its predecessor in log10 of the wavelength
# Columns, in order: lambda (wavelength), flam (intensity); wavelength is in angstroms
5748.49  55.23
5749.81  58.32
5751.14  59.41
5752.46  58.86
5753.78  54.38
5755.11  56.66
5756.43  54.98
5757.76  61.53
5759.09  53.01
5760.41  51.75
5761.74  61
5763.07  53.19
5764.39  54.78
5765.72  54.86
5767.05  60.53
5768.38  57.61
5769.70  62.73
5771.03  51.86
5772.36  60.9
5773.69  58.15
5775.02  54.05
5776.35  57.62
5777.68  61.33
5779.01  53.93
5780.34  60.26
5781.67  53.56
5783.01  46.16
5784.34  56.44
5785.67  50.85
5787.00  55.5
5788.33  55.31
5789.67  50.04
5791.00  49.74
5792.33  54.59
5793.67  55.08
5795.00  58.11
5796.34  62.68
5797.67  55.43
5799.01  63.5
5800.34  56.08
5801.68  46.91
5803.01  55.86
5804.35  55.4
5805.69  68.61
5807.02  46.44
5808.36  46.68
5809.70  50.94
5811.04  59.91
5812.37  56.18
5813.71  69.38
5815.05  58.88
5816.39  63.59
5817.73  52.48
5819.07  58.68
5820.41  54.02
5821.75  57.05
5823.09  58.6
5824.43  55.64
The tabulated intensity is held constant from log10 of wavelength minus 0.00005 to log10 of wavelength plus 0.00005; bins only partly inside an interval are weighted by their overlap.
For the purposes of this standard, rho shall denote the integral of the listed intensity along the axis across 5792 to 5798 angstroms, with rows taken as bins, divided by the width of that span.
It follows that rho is 57.4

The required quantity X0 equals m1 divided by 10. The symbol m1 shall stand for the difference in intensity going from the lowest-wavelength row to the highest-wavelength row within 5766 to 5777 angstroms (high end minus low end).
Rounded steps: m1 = -2.9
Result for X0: -0.29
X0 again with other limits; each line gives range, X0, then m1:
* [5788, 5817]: 0.83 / 8.3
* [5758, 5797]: 0.97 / 9.7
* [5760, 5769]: 0.59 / 5.9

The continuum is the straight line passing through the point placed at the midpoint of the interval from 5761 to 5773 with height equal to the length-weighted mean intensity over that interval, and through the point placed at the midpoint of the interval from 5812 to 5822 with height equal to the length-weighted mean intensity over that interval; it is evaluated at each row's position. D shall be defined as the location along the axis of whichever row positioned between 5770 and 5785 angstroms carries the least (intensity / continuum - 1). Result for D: 5783.01 angstroms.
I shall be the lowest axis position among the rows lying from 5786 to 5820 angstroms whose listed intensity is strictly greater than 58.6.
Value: 5796.34 angstroms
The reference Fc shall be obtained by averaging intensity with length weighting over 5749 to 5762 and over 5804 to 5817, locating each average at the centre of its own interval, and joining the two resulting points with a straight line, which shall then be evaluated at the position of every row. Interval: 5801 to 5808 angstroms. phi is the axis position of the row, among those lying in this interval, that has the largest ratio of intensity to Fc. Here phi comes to 5805.69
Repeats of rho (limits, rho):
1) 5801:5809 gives 53.3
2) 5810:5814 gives 60.2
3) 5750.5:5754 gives 58.1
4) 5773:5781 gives 57.6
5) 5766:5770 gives 59.6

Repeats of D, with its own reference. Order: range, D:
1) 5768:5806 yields 5783.01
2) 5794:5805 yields 5801.68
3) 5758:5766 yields 5760.41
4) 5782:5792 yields 5783.01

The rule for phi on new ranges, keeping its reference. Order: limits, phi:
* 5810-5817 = 5813.71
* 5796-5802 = 5799.01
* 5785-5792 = 5787.00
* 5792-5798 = 5796.34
